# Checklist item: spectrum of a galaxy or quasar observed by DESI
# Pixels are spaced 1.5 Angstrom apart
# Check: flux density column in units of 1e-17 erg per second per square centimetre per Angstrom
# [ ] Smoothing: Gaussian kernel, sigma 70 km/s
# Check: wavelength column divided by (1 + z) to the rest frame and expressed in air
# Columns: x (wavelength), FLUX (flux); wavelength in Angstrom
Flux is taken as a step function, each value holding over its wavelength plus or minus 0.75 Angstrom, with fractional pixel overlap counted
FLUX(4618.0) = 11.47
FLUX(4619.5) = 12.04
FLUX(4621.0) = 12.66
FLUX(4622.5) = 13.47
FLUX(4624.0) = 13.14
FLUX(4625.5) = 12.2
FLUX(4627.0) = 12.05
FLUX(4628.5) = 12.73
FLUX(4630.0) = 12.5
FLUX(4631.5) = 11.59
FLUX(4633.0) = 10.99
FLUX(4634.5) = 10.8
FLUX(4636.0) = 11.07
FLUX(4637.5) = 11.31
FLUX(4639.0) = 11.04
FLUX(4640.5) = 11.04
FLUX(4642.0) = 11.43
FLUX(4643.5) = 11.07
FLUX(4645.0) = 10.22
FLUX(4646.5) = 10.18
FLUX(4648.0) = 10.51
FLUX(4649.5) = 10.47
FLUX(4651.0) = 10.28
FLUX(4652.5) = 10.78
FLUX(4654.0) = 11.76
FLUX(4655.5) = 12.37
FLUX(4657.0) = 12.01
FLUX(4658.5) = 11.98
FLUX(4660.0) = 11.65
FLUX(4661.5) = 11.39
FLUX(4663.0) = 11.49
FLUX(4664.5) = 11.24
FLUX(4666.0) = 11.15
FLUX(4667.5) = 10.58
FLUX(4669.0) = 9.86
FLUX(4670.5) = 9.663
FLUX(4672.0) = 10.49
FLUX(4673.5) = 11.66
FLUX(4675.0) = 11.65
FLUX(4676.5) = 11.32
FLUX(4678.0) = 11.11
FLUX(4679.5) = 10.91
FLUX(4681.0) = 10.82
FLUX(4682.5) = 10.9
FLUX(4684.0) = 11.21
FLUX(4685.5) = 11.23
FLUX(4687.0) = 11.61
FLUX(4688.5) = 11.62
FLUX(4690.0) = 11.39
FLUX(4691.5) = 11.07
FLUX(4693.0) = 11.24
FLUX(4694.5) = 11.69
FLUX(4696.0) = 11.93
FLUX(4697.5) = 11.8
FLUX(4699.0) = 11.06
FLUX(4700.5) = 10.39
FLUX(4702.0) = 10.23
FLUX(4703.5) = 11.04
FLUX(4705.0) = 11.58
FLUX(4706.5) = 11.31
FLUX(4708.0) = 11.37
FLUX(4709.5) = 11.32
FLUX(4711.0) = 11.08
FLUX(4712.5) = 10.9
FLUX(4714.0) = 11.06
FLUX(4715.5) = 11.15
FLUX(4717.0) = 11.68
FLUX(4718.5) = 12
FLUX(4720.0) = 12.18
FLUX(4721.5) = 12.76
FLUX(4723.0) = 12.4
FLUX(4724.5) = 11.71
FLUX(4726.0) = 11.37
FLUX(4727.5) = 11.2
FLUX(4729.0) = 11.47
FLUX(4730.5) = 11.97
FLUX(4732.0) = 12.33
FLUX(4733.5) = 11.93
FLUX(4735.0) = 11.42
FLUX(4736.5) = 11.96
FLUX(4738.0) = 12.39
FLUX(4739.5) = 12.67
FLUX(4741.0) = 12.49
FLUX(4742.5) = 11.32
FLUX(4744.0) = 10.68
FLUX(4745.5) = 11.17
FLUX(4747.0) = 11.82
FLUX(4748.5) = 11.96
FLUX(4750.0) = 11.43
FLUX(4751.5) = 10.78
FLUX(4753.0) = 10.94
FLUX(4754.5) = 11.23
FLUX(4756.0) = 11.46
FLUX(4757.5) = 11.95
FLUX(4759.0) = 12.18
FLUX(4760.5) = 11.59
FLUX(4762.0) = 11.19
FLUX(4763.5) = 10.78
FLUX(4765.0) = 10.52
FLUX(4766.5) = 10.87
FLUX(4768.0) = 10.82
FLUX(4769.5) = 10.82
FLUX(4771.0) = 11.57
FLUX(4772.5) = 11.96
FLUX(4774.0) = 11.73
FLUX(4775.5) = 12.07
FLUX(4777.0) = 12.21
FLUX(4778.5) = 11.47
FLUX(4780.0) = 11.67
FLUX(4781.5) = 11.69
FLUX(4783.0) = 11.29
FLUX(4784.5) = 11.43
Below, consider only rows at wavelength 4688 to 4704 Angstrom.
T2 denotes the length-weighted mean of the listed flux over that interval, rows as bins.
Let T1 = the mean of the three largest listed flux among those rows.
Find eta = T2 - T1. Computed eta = -0.59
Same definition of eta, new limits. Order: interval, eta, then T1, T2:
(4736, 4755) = -0.91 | 12.5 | 11.60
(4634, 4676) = -1.08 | 12.1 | 11.04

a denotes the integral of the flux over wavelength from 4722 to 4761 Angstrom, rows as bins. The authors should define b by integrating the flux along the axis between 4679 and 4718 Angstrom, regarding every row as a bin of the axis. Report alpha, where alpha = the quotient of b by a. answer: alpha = 0.96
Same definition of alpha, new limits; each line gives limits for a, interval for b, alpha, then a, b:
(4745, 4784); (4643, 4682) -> 0.96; 446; 430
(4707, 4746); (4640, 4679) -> 0.95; 456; 431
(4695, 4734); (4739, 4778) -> 1.00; 449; 447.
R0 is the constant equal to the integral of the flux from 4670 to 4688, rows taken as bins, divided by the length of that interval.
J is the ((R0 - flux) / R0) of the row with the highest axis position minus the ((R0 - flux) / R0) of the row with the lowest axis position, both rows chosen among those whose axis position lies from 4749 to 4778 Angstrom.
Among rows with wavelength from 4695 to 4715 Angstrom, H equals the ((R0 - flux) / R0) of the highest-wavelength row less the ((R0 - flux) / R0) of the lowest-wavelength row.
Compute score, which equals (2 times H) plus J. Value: 0.1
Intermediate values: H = 0.08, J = -0.07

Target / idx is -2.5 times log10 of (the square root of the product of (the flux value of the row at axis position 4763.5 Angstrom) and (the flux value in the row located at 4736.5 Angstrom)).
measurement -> -2.64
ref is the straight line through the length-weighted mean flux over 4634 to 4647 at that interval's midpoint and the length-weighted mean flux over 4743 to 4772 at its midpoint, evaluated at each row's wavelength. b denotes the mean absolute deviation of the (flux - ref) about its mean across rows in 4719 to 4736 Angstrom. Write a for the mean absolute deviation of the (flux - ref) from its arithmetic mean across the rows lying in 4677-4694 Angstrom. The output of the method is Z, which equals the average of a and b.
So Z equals 0.31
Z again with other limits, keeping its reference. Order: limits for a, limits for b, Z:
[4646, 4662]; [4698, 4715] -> 0.49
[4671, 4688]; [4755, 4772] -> 0.38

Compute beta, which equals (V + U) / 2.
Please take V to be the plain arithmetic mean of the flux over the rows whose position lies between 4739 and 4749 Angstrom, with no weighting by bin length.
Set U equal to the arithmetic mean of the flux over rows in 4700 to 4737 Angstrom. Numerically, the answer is 11.6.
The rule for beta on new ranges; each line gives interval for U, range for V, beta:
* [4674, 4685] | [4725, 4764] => 11.4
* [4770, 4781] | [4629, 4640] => 11.6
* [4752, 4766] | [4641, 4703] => 11.2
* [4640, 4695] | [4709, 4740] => 11.4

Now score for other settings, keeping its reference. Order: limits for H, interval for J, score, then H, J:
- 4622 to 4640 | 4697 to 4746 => 0.5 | 0.22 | 0.06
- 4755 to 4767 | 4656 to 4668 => 0.2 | 0.05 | 0.13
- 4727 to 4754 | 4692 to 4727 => 0.0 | 0.02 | -0.01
